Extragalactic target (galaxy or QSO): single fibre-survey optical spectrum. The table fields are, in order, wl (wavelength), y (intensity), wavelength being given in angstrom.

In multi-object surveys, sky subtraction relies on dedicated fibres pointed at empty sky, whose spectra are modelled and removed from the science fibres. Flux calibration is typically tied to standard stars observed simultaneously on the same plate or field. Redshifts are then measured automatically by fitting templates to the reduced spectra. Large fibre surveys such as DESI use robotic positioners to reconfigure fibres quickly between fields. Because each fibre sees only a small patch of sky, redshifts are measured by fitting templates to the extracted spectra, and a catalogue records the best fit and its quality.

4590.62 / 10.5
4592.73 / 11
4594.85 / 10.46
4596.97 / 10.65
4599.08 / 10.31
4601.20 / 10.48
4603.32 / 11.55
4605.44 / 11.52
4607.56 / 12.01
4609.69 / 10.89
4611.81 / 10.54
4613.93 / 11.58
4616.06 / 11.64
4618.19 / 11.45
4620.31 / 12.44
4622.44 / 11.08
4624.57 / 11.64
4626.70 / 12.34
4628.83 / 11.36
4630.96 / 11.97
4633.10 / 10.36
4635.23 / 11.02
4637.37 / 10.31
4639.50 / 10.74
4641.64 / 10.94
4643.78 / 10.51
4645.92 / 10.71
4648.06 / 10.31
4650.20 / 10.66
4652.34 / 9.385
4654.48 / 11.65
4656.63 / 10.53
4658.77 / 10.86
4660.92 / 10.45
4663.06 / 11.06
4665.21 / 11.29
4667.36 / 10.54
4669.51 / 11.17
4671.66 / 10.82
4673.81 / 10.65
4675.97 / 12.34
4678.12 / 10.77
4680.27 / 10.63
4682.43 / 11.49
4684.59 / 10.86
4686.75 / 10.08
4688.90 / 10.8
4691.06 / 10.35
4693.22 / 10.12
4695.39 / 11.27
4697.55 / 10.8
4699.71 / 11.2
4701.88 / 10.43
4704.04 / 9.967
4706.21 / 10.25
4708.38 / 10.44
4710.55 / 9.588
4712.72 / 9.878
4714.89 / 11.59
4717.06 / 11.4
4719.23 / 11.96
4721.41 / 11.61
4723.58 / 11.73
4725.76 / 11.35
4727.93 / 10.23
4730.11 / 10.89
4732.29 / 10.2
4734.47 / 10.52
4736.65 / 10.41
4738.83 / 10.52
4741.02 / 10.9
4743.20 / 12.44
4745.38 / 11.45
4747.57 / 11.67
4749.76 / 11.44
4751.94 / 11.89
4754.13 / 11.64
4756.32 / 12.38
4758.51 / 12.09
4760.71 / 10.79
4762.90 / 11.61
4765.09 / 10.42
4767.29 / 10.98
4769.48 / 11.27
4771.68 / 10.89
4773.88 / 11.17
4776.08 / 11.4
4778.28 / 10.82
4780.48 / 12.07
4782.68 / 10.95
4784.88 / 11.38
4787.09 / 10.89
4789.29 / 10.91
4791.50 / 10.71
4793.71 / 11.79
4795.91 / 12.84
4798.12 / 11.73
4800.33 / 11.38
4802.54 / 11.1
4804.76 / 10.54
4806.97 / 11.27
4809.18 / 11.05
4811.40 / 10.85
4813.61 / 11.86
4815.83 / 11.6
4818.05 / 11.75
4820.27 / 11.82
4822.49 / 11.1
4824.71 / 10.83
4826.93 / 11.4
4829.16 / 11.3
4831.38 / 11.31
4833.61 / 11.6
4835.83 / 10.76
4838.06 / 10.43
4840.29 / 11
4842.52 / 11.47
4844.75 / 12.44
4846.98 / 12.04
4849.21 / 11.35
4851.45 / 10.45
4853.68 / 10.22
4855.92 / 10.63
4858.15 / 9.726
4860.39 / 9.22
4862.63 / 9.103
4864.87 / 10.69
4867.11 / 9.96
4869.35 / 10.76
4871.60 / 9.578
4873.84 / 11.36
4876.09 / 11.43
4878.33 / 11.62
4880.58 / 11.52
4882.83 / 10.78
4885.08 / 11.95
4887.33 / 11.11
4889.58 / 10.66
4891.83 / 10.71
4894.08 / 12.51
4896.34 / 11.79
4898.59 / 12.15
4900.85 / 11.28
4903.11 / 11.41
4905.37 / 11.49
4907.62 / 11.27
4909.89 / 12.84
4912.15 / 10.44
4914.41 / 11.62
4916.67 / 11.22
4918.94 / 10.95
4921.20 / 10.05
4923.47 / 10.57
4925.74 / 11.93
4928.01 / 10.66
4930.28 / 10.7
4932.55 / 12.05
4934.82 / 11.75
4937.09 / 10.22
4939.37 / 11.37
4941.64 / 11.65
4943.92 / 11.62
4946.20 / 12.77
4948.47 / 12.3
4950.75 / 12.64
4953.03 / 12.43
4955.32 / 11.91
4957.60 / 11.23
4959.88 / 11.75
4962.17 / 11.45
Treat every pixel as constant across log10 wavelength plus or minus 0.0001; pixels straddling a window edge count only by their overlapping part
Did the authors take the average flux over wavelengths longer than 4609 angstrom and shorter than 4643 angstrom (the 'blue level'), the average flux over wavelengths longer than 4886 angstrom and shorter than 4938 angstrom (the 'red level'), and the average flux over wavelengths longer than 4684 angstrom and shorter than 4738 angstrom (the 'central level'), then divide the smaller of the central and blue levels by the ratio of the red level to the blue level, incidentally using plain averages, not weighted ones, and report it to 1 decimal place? 10.7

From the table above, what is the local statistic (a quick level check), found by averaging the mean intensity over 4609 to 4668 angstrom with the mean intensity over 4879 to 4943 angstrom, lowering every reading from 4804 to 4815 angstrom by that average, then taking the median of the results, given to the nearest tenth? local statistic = -0.1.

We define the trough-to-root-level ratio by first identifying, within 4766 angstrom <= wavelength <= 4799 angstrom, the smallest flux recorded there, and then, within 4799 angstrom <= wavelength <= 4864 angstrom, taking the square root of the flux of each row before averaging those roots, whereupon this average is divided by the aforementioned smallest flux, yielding 0.310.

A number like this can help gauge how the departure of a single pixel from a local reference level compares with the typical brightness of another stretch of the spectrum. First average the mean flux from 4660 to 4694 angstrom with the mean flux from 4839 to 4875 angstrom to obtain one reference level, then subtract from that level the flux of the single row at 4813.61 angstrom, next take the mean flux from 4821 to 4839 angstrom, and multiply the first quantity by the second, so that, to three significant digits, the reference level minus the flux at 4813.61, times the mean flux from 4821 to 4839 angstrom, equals -12.5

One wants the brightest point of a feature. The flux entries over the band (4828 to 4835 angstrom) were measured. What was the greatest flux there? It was 11.6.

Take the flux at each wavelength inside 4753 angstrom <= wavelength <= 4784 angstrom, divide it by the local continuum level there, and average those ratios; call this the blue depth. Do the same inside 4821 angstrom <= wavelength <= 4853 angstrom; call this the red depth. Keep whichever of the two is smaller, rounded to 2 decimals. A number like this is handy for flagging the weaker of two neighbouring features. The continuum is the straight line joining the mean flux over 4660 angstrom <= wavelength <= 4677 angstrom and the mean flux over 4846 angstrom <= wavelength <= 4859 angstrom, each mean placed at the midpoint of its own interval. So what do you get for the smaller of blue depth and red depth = 1.04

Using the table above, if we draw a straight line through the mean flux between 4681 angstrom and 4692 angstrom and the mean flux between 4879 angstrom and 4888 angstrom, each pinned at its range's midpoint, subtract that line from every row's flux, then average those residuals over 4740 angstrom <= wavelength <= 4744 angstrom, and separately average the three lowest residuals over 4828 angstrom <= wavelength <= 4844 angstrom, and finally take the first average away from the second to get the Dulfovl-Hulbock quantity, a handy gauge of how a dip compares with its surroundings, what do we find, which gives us -1.2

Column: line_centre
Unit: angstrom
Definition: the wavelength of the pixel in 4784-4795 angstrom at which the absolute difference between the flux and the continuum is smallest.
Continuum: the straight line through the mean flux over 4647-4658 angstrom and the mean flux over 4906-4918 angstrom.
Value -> 4789.29 angstrom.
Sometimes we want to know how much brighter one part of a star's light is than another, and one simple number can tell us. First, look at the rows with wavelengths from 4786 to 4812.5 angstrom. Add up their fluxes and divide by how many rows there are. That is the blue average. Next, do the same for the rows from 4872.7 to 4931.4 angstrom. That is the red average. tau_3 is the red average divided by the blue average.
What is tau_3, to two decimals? 1.00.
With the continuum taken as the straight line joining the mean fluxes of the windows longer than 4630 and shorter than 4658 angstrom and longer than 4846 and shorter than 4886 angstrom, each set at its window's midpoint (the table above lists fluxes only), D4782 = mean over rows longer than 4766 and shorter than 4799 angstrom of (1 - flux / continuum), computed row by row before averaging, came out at -0.059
